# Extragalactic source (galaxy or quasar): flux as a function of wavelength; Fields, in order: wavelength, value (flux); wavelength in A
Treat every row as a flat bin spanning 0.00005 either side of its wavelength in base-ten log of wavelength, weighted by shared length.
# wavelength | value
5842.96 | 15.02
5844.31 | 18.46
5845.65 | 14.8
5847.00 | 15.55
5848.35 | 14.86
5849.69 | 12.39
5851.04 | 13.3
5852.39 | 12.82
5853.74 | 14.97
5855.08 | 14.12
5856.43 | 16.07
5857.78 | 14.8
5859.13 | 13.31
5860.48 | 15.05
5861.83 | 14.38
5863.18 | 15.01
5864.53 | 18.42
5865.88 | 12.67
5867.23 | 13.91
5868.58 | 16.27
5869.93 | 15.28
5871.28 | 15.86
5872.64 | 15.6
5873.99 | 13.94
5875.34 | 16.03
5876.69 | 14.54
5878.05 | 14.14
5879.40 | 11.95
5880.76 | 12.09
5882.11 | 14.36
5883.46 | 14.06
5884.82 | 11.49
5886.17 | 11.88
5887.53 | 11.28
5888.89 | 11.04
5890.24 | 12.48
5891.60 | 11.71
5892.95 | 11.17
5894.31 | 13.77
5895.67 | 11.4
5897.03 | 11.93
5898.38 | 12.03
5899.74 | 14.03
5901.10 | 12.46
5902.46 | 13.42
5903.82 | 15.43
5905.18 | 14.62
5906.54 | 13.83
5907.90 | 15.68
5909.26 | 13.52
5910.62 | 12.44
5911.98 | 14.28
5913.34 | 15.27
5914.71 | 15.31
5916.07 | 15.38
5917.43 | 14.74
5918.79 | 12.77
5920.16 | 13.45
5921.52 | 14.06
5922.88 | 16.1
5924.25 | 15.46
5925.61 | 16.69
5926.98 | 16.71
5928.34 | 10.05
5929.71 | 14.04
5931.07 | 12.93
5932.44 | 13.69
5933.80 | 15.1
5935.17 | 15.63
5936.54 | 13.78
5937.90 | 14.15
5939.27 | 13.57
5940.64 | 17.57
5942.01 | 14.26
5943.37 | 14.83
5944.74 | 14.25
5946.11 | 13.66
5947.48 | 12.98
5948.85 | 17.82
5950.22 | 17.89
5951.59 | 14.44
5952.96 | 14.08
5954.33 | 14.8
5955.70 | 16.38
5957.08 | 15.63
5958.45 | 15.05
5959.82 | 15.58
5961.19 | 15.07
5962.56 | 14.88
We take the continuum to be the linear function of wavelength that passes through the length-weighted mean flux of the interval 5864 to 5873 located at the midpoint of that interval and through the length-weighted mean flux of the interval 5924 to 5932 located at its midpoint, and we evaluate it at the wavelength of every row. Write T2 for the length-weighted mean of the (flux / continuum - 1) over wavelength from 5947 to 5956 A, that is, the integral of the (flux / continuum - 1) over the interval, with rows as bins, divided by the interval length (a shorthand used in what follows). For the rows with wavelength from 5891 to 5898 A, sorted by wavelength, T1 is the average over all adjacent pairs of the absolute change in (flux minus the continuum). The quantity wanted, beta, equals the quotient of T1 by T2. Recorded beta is 12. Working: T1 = 1.5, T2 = 0.12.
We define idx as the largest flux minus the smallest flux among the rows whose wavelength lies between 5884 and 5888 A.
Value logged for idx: 1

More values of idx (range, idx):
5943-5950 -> 5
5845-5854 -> 3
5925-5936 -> 7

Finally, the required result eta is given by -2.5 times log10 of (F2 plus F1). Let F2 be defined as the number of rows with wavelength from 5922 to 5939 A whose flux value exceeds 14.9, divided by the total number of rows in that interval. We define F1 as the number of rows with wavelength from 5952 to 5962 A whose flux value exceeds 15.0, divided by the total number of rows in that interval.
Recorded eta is -0.21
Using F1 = 0.71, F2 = 0.5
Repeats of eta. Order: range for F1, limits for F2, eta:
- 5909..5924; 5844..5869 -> 0.26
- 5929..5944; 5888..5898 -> 1.41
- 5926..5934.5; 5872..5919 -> 0.68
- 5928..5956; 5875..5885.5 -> 0.97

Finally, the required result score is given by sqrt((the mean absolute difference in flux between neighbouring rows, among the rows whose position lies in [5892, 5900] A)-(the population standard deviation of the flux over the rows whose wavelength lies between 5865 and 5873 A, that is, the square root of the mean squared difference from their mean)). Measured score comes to 0.52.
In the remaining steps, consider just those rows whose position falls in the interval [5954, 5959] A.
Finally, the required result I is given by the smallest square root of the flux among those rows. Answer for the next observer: 3.85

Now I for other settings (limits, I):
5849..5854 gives 3.52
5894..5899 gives 3.38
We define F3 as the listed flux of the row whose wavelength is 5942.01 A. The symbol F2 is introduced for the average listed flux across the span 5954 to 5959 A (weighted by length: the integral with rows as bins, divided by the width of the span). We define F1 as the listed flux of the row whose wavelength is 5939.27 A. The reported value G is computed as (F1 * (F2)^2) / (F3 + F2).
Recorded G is 110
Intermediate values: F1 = 13.57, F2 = 15.5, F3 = 14.26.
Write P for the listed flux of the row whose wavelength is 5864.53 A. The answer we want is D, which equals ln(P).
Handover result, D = 2.91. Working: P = 18.42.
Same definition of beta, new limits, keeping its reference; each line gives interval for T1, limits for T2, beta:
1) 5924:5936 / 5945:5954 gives 22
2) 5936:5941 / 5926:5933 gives -40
